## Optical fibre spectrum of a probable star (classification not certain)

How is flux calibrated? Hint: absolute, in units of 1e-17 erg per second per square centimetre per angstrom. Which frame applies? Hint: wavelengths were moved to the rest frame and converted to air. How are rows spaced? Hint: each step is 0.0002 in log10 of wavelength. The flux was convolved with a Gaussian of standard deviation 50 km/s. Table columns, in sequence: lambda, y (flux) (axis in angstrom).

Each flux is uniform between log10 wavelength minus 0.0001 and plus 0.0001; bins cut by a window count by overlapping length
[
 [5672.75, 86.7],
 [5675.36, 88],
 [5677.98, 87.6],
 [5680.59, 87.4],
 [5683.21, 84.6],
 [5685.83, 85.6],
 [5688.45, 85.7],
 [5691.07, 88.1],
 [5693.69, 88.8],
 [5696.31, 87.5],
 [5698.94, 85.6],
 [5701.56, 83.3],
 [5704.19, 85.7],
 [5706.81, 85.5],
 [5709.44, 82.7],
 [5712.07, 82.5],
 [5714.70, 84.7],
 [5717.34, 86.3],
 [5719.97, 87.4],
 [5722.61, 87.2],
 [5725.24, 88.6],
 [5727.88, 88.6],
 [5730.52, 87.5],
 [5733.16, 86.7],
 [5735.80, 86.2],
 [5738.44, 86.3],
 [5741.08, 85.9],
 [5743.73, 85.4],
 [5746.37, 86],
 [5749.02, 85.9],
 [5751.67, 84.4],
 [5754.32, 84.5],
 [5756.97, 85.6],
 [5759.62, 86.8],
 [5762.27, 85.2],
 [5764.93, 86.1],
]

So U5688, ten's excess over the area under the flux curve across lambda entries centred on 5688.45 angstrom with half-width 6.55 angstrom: -1124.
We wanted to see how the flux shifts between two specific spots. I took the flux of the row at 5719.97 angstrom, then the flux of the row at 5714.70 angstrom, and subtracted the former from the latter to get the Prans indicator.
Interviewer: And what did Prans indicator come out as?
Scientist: -3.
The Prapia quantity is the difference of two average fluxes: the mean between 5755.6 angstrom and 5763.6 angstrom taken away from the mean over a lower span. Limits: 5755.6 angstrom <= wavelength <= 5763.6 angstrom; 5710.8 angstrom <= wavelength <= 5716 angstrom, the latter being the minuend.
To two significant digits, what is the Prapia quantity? -2.3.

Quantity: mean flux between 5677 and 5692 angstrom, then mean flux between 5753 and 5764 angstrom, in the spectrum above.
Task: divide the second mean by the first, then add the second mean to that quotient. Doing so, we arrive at 86.5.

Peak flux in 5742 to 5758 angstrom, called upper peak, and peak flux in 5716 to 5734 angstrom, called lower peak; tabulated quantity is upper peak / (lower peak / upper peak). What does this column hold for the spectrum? 83.5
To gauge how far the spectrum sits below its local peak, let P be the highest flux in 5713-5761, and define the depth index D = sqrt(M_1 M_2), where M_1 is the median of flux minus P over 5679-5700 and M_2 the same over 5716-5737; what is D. 1.63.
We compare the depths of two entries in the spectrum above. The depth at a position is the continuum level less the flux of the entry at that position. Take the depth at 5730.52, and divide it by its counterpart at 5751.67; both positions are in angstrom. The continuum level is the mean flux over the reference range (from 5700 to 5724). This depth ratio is -4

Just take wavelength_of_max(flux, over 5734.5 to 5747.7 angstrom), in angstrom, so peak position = 5738.44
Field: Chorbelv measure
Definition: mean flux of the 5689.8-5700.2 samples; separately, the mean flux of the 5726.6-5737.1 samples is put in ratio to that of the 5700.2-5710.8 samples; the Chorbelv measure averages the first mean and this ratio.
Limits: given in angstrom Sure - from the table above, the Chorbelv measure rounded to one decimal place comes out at 44.3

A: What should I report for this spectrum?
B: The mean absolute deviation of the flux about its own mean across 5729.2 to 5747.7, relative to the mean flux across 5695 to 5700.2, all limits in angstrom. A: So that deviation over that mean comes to 0.005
